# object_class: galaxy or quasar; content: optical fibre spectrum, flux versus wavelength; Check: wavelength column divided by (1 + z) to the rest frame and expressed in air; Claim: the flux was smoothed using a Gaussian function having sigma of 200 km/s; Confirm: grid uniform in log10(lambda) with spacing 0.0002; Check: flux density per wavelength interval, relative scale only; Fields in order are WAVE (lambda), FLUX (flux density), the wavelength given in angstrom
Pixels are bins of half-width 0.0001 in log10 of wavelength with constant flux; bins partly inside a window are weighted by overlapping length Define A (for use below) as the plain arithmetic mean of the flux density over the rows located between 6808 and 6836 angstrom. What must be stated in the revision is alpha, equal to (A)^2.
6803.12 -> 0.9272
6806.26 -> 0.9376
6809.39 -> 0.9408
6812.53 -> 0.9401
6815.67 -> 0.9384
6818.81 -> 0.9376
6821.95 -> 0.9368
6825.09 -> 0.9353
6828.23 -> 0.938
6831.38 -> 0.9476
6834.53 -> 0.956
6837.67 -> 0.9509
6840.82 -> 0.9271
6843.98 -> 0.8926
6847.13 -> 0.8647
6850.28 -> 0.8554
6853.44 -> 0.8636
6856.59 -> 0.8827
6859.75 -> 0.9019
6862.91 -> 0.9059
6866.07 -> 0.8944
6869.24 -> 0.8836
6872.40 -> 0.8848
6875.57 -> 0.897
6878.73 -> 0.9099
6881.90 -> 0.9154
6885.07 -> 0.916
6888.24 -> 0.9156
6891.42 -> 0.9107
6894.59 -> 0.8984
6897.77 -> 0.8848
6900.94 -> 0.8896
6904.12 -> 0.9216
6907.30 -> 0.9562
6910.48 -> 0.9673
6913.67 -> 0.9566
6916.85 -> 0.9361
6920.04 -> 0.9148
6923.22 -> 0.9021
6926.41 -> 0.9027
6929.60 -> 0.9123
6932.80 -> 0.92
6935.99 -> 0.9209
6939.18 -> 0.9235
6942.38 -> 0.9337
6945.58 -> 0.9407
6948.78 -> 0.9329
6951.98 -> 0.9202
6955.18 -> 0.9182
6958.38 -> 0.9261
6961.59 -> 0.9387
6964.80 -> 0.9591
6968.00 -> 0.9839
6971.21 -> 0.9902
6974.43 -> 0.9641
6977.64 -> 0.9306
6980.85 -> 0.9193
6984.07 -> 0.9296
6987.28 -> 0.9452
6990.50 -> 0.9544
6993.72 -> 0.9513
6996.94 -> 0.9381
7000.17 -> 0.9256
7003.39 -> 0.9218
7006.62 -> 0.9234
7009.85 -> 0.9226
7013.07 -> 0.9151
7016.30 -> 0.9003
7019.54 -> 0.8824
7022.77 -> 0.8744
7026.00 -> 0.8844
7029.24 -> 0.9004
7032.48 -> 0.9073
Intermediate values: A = 0.941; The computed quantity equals 0.886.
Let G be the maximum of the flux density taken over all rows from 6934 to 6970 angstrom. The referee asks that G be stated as 0.9839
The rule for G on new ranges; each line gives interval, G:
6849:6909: 0.9562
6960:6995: 0.9902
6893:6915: 0.9673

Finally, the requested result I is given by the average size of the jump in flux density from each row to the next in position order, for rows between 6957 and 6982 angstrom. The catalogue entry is 0.019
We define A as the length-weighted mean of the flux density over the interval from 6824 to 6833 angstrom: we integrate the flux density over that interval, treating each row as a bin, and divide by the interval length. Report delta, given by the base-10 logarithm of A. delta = -0.027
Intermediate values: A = 0.940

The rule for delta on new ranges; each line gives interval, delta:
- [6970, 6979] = -0.017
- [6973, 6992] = -0.027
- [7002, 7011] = -0.035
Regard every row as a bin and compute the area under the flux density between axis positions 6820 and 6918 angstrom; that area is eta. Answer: 89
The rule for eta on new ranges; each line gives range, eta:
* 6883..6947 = 59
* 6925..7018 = 87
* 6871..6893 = 20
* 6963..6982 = 18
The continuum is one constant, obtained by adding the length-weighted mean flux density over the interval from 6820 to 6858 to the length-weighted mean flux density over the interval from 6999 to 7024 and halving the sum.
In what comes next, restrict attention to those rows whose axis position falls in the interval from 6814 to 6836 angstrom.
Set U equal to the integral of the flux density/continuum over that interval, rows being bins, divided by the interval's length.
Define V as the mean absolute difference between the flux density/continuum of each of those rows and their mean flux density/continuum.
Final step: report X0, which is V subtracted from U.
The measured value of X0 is 1.03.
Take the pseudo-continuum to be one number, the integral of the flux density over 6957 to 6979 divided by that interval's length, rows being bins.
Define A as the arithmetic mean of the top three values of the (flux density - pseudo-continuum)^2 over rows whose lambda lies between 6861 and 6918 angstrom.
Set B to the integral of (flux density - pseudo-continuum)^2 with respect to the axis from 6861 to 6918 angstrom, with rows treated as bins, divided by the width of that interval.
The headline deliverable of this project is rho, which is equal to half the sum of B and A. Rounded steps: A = 0.0052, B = 0.0025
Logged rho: 0.004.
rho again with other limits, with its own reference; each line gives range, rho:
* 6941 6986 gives 0.001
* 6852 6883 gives 0.005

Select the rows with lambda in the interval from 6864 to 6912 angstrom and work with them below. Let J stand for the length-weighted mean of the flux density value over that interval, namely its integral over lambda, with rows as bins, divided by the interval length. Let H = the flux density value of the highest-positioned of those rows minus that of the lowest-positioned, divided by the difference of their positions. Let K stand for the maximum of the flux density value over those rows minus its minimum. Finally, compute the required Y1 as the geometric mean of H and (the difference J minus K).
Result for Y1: 0.0368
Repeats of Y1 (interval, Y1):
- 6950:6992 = 0.0278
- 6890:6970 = 0.0281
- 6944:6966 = 0.0292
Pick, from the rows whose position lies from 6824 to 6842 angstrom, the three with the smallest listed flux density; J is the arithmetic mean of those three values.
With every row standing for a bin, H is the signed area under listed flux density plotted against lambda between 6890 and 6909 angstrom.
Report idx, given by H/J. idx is 18.5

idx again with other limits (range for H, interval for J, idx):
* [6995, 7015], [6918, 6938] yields 20.4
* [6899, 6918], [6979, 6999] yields 19.2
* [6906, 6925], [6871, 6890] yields 19.9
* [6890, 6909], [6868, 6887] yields 19.5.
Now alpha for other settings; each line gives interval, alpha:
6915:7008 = 0.872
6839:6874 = 0.787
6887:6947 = 0.849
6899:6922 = 0.873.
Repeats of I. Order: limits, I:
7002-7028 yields 0.009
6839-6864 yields 0.017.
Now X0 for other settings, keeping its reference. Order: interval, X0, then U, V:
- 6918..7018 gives 1.01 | 1.02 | 0.0179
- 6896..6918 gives 0.99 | 1.02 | 0.0298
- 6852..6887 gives 0.97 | 0.98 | 0.0141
